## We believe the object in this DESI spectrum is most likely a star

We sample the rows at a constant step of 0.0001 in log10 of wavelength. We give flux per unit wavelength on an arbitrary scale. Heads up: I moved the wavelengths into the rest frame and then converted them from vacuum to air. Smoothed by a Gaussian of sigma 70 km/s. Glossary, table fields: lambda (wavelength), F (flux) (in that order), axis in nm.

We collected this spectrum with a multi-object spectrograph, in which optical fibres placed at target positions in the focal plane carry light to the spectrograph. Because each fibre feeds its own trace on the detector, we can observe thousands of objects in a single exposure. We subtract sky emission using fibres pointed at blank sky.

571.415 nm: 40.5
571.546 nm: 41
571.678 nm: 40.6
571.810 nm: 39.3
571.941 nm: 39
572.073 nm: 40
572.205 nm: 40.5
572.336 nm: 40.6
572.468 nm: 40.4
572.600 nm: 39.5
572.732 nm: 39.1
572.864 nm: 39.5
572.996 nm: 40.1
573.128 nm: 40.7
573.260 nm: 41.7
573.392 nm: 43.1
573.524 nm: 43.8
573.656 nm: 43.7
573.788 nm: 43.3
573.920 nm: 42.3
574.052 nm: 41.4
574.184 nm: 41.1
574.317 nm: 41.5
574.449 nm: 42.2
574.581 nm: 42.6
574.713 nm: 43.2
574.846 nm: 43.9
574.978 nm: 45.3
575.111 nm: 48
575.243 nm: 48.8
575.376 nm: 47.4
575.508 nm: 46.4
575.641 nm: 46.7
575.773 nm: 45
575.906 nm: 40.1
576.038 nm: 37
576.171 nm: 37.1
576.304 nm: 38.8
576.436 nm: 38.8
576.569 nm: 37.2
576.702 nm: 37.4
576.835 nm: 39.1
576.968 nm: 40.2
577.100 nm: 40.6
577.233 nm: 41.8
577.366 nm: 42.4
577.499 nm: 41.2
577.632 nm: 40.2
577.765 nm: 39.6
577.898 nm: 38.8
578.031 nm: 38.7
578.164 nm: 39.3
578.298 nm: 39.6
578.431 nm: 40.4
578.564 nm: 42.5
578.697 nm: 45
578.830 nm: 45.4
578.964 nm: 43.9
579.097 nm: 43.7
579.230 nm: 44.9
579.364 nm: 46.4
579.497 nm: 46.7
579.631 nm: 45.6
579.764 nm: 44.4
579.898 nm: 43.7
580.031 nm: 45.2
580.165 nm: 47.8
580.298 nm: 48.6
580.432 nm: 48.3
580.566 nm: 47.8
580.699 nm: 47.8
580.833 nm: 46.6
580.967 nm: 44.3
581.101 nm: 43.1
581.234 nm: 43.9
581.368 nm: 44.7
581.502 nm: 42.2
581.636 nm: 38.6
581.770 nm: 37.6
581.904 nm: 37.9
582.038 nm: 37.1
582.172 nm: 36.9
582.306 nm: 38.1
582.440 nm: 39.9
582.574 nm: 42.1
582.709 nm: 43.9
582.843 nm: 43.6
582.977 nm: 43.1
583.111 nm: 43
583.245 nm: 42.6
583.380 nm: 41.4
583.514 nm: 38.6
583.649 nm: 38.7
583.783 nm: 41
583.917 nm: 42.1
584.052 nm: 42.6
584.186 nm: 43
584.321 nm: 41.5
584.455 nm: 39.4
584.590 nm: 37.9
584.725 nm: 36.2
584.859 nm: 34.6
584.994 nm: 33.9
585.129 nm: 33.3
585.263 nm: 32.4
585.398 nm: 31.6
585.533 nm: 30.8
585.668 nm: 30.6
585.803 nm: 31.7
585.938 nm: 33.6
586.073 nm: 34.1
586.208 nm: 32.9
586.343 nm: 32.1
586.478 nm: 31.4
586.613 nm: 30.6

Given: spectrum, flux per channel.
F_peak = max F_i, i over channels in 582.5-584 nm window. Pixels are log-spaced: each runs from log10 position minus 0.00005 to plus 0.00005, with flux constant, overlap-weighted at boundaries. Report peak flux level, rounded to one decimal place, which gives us 43.9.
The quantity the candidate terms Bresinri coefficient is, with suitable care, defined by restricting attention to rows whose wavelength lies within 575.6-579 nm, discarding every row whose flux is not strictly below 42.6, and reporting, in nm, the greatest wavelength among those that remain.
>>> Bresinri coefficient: 578.564 nm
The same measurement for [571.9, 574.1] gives 574.052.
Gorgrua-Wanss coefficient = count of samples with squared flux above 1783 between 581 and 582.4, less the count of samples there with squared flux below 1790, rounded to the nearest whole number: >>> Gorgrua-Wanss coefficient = -4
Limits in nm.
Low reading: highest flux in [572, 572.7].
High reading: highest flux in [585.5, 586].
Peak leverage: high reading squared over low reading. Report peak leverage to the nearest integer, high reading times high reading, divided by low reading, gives 28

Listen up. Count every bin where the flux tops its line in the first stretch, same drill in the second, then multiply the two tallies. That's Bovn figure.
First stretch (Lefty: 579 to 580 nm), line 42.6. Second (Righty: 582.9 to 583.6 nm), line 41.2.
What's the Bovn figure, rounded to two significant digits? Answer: 28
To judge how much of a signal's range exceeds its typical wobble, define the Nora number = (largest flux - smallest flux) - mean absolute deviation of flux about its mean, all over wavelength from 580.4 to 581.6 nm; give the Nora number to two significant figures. 4.1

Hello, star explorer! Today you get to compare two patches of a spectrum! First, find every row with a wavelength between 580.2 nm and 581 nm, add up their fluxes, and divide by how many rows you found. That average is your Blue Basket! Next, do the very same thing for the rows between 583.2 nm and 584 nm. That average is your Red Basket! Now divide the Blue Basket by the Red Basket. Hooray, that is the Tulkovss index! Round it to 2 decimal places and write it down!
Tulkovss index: 1.16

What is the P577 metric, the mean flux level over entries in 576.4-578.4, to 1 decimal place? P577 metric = 39.7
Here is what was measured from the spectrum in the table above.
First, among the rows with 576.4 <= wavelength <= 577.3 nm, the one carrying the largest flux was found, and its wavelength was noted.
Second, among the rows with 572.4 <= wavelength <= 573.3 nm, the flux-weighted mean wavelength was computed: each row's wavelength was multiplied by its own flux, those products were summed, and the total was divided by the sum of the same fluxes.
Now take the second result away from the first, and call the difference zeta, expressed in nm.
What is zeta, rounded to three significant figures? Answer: 4.37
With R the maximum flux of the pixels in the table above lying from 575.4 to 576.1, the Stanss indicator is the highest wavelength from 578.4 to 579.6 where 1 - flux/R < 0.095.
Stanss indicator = 579.497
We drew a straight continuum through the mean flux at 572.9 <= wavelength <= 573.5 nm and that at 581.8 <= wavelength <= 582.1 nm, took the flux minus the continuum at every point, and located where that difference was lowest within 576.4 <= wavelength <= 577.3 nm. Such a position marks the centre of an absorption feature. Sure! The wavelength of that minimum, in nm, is 576.569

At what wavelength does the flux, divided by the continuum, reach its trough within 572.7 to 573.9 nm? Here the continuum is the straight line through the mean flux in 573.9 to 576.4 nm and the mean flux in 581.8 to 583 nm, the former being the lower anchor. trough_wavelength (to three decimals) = 572.732 nm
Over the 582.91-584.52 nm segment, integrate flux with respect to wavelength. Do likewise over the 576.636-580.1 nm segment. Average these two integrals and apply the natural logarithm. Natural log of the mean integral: 4.7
